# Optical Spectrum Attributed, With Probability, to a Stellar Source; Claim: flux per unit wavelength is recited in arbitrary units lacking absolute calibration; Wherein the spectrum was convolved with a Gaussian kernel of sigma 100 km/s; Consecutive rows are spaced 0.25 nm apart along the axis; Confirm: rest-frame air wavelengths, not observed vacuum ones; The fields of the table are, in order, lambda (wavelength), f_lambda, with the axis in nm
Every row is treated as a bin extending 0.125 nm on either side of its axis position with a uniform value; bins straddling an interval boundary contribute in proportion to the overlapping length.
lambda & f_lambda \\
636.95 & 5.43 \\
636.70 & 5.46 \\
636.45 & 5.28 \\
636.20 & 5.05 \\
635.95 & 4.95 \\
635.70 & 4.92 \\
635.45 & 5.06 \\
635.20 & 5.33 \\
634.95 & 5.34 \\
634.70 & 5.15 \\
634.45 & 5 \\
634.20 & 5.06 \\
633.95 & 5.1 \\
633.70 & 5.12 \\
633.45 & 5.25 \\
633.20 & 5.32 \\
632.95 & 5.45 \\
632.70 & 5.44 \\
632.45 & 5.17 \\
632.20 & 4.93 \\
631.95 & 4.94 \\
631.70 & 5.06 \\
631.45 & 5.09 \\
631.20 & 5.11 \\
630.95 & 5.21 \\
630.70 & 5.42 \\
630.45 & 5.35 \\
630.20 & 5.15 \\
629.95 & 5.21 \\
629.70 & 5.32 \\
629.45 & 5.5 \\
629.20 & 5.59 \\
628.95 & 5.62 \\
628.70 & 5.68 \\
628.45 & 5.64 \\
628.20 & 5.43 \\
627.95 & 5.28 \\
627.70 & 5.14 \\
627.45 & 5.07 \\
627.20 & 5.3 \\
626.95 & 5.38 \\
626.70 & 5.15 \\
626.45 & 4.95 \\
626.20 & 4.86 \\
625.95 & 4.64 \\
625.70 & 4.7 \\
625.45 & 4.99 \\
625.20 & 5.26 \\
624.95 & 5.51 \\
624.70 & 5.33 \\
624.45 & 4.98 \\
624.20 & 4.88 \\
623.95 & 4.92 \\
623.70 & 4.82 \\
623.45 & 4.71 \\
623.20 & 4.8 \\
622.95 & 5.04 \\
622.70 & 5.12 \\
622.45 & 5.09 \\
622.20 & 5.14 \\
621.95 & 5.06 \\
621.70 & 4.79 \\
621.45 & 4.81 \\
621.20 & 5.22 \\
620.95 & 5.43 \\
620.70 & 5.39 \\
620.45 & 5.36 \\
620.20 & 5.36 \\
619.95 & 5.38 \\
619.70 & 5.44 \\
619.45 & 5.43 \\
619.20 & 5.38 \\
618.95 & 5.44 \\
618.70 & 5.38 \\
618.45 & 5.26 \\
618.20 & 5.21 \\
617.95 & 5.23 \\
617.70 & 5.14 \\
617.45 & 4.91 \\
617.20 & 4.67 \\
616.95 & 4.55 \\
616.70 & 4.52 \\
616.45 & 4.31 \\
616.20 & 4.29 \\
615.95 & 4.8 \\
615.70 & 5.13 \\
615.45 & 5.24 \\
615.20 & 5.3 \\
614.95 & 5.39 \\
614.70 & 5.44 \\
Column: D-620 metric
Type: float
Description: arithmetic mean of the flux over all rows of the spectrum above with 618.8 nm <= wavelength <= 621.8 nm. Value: 5.29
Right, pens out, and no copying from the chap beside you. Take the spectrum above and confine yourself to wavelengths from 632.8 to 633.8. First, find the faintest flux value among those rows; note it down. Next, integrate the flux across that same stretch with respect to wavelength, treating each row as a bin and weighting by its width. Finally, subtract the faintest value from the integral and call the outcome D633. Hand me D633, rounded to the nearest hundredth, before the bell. 0.17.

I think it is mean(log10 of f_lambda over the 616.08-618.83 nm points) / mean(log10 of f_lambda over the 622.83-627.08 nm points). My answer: 0.98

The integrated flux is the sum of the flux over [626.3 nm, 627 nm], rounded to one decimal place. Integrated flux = 15.5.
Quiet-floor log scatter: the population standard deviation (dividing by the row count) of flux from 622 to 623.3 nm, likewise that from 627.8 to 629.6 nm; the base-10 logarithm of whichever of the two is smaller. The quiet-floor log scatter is -0.91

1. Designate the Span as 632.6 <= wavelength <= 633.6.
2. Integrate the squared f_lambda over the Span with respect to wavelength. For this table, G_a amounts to 29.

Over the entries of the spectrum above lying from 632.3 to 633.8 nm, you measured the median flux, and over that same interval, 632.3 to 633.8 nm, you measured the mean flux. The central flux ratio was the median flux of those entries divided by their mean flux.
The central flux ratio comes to 0.999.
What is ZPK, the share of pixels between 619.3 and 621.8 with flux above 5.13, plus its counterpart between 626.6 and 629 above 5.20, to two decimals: 1.50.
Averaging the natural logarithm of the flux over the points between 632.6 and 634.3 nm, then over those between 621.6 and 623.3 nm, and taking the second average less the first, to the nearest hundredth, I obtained -0.05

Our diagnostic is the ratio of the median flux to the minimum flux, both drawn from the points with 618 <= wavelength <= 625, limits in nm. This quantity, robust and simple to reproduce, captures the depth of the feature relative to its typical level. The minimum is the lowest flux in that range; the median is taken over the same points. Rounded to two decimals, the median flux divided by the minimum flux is 1.11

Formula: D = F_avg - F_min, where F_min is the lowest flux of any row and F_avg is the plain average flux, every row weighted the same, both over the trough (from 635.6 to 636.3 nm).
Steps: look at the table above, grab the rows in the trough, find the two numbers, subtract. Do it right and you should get 0.05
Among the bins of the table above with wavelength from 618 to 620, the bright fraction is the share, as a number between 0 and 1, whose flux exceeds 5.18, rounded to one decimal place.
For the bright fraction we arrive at 1.0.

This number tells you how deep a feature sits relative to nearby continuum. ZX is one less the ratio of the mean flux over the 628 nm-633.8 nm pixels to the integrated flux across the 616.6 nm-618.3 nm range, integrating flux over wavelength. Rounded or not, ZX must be 0.4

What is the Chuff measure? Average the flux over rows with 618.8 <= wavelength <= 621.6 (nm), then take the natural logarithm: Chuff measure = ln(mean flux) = 1.67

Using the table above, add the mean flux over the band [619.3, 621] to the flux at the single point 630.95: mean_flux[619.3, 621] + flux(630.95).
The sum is 10.61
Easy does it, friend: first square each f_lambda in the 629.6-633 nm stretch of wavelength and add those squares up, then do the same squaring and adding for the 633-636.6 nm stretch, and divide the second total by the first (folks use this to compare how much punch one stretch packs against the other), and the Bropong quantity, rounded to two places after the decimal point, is 0.97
